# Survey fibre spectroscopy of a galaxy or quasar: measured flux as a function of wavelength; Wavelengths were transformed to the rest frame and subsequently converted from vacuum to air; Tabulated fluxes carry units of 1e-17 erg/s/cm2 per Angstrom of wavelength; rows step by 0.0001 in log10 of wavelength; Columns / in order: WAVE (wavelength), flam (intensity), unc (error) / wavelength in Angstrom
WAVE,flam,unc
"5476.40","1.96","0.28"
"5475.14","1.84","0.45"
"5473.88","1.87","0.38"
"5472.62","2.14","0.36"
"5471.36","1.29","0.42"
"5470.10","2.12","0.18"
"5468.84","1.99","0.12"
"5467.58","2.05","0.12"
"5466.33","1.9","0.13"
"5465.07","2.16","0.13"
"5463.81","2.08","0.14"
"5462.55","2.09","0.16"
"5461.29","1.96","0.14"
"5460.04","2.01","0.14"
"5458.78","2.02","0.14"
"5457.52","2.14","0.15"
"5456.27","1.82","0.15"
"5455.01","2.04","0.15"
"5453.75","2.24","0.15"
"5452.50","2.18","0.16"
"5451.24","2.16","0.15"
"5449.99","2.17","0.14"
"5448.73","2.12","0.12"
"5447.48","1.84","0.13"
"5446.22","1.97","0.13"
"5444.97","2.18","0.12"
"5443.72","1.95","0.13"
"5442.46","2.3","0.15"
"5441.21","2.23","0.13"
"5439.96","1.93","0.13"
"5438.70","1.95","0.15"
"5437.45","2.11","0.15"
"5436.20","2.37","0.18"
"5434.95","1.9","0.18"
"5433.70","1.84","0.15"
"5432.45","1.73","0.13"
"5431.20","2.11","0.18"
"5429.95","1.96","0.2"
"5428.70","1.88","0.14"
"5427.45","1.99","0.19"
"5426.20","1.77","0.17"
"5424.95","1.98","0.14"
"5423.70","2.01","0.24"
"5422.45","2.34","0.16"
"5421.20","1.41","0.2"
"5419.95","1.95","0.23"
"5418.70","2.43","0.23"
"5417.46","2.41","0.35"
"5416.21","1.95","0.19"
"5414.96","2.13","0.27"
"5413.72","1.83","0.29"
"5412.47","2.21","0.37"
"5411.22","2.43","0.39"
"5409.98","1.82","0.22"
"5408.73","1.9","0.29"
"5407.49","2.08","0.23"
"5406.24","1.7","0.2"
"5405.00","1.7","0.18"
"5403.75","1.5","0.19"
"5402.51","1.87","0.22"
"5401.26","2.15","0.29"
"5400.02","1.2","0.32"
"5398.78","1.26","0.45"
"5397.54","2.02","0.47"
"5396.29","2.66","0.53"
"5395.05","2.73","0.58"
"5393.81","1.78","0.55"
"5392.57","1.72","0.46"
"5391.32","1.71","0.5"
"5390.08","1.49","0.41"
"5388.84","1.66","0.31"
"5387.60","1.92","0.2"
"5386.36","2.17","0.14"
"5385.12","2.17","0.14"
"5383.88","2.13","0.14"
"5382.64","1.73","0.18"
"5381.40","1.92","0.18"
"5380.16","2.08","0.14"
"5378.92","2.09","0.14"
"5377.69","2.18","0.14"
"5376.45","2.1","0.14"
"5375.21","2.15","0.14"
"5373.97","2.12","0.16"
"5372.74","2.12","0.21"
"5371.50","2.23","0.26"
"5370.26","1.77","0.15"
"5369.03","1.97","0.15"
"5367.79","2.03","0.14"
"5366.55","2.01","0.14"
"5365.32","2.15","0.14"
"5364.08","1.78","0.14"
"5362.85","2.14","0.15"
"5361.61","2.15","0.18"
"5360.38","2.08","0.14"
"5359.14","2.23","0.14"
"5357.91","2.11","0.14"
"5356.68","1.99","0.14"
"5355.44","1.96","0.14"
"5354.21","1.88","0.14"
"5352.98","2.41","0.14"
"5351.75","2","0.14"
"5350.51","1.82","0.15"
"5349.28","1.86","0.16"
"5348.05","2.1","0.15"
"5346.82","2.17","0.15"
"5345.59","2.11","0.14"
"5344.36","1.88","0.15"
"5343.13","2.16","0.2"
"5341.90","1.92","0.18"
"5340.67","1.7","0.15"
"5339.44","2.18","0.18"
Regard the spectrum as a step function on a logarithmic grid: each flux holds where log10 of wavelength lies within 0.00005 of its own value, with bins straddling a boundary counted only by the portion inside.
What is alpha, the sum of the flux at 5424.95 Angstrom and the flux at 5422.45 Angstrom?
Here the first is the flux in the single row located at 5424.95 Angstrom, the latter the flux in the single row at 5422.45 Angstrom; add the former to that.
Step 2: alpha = 4.32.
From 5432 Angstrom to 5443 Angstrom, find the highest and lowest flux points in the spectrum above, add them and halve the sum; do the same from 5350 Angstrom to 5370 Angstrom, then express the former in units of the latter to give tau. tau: 0.98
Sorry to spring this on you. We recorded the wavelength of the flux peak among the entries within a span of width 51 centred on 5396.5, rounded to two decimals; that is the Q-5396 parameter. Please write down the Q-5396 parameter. 5395.05 Angstrom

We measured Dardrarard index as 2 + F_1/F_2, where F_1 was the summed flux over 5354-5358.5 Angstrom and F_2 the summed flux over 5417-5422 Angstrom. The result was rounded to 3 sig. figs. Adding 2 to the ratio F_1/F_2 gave 2.97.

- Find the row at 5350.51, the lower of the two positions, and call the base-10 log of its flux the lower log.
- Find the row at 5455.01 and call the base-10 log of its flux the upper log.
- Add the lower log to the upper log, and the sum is 0.570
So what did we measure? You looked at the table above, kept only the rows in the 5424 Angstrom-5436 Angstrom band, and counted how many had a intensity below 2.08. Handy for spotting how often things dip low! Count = 8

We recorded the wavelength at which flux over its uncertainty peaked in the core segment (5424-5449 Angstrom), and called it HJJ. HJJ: 5444.97 Angstrom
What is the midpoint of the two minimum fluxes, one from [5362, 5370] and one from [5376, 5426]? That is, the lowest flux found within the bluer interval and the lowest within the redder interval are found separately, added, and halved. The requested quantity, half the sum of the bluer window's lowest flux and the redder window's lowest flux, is 1.49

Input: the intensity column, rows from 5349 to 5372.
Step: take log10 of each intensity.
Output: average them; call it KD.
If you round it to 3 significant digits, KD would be 0.306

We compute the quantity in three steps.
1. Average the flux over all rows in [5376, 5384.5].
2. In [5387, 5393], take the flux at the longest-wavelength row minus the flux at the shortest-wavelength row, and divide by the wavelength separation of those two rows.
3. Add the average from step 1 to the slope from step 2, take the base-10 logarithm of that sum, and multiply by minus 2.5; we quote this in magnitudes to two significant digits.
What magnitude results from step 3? -0.75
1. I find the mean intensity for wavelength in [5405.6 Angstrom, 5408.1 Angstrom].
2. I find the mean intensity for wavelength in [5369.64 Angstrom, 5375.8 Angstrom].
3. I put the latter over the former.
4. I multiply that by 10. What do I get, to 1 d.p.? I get 11.0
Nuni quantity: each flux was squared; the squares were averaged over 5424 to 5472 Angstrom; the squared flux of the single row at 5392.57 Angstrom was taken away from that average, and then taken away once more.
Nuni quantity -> -2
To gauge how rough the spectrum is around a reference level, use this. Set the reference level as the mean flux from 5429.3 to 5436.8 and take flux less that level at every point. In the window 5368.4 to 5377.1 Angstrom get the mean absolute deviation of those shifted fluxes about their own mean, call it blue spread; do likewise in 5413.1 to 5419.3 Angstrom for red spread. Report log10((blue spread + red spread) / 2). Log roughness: -0.79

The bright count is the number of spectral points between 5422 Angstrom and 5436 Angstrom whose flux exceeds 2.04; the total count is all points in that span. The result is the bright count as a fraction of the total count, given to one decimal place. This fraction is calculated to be 0.2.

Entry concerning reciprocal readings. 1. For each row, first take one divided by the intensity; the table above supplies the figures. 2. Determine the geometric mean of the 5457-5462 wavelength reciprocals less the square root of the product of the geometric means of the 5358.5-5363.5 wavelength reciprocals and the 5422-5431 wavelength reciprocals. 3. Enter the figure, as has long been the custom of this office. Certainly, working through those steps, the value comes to 0.01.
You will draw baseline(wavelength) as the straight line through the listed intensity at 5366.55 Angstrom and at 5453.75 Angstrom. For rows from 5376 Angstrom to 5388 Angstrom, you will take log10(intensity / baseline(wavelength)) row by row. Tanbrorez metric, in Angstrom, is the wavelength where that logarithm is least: 5382.64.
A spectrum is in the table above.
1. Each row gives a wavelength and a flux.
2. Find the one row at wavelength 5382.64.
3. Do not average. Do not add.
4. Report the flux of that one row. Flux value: 1.73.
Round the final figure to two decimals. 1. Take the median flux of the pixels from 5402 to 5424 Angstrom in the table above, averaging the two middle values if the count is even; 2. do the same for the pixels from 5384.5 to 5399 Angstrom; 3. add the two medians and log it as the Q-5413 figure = 3.80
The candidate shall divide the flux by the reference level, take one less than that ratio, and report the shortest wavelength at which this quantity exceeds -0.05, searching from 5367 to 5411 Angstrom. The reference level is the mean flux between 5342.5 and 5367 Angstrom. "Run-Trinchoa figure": 5367.79 Angstrom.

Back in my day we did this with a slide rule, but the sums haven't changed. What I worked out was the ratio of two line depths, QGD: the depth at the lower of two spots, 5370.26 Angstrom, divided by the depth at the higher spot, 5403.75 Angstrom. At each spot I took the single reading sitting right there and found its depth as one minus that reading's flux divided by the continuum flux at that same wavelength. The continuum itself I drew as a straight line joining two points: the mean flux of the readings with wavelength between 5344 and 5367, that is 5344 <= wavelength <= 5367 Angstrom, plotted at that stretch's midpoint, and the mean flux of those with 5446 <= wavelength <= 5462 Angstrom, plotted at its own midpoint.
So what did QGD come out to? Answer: 0.5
